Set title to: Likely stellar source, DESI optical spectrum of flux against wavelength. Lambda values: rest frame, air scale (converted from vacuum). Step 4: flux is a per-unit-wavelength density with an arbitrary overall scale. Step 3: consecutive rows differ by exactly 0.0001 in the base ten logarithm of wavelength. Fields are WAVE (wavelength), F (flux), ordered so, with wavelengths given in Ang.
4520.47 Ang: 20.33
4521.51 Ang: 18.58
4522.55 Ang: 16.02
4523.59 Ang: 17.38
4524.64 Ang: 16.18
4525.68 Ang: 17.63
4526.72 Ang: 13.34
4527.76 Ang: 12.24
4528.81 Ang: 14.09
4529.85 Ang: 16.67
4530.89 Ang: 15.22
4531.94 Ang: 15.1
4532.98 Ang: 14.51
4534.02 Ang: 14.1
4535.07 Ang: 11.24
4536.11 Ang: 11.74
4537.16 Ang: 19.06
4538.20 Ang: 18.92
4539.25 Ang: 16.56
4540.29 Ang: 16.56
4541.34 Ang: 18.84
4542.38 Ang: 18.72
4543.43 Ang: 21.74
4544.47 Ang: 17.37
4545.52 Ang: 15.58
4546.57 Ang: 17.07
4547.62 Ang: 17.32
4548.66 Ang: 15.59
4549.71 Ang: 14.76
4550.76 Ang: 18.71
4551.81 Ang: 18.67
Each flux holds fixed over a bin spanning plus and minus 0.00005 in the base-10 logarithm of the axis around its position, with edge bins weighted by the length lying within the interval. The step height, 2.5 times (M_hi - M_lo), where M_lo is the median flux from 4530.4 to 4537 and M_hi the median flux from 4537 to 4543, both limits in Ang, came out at 11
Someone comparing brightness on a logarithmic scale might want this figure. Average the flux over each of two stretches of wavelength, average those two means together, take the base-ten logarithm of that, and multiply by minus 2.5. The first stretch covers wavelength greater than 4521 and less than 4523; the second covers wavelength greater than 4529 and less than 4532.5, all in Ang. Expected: -3.04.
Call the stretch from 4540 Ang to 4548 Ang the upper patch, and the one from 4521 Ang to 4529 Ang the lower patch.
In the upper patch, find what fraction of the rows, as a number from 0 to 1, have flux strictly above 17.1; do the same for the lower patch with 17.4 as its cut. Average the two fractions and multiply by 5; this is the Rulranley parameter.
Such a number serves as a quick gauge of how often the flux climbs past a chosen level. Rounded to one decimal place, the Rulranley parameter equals 2.2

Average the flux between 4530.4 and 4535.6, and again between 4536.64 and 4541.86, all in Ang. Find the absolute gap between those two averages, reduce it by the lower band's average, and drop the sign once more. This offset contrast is 10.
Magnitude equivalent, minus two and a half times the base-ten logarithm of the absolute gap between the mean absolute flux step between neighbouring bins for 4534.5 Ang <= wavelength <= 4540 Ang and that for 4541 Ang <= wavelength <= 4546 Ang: 1.5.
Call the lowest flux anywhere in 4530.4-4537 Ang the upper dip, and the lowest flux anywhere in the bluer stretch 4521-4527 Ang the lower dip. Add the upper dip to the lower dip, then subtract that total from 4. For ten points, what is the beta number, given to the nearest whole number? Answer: -21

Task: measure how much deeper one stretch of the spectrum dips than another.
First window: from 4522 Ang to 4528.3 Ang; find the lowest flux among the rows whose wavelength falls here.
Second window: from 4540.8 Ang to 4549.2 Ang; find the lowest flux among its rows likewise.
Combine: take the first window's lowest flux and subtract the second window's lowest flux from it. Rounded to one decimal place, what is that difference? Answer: -3.3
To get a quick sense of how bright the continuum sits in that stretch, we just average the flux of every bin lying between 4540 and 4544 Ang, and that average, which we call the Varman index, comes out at 19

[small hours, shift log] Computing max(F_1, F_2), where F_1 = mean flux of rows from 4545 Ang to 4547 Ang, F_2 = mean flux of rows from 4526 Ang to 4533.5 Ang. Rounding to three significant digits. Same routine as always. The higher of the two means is 16.3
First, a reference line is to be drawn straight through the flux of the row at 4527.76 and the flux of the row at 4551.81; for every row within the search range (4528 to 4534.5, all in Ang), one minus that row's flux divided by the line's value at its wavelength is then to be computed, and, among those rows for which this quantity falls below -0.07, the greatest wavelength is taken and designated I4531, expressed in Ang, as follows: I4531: 4531.94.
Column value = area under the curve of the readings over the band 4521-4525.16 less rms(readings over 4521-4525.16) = 54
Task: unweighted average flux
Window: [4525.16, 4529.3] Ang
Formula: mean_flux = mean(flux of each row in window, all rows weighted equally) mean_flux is 14.3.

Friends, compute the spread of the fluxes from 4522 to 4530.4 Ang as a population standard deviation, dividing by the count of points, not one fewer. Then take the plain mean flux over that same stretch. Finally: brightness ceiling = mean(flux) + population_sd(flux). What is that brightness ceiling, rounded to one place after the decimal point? 17.3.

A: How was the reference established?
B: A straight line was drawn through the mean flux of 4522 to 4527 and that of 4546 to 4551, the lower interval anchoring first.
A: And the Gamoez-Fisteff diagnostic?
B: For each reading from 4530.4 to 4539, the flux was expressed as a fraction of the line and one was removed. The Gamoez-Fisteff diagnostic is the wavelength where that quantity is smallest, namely 4535.07 Ang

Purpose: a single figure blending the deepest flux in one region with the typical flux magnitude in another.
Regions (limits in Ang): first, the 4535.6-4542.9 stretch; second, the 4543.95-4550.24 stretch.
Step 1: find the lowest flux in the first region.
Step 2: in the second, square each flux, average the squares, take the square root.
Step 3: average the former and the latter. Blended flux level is 14.0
